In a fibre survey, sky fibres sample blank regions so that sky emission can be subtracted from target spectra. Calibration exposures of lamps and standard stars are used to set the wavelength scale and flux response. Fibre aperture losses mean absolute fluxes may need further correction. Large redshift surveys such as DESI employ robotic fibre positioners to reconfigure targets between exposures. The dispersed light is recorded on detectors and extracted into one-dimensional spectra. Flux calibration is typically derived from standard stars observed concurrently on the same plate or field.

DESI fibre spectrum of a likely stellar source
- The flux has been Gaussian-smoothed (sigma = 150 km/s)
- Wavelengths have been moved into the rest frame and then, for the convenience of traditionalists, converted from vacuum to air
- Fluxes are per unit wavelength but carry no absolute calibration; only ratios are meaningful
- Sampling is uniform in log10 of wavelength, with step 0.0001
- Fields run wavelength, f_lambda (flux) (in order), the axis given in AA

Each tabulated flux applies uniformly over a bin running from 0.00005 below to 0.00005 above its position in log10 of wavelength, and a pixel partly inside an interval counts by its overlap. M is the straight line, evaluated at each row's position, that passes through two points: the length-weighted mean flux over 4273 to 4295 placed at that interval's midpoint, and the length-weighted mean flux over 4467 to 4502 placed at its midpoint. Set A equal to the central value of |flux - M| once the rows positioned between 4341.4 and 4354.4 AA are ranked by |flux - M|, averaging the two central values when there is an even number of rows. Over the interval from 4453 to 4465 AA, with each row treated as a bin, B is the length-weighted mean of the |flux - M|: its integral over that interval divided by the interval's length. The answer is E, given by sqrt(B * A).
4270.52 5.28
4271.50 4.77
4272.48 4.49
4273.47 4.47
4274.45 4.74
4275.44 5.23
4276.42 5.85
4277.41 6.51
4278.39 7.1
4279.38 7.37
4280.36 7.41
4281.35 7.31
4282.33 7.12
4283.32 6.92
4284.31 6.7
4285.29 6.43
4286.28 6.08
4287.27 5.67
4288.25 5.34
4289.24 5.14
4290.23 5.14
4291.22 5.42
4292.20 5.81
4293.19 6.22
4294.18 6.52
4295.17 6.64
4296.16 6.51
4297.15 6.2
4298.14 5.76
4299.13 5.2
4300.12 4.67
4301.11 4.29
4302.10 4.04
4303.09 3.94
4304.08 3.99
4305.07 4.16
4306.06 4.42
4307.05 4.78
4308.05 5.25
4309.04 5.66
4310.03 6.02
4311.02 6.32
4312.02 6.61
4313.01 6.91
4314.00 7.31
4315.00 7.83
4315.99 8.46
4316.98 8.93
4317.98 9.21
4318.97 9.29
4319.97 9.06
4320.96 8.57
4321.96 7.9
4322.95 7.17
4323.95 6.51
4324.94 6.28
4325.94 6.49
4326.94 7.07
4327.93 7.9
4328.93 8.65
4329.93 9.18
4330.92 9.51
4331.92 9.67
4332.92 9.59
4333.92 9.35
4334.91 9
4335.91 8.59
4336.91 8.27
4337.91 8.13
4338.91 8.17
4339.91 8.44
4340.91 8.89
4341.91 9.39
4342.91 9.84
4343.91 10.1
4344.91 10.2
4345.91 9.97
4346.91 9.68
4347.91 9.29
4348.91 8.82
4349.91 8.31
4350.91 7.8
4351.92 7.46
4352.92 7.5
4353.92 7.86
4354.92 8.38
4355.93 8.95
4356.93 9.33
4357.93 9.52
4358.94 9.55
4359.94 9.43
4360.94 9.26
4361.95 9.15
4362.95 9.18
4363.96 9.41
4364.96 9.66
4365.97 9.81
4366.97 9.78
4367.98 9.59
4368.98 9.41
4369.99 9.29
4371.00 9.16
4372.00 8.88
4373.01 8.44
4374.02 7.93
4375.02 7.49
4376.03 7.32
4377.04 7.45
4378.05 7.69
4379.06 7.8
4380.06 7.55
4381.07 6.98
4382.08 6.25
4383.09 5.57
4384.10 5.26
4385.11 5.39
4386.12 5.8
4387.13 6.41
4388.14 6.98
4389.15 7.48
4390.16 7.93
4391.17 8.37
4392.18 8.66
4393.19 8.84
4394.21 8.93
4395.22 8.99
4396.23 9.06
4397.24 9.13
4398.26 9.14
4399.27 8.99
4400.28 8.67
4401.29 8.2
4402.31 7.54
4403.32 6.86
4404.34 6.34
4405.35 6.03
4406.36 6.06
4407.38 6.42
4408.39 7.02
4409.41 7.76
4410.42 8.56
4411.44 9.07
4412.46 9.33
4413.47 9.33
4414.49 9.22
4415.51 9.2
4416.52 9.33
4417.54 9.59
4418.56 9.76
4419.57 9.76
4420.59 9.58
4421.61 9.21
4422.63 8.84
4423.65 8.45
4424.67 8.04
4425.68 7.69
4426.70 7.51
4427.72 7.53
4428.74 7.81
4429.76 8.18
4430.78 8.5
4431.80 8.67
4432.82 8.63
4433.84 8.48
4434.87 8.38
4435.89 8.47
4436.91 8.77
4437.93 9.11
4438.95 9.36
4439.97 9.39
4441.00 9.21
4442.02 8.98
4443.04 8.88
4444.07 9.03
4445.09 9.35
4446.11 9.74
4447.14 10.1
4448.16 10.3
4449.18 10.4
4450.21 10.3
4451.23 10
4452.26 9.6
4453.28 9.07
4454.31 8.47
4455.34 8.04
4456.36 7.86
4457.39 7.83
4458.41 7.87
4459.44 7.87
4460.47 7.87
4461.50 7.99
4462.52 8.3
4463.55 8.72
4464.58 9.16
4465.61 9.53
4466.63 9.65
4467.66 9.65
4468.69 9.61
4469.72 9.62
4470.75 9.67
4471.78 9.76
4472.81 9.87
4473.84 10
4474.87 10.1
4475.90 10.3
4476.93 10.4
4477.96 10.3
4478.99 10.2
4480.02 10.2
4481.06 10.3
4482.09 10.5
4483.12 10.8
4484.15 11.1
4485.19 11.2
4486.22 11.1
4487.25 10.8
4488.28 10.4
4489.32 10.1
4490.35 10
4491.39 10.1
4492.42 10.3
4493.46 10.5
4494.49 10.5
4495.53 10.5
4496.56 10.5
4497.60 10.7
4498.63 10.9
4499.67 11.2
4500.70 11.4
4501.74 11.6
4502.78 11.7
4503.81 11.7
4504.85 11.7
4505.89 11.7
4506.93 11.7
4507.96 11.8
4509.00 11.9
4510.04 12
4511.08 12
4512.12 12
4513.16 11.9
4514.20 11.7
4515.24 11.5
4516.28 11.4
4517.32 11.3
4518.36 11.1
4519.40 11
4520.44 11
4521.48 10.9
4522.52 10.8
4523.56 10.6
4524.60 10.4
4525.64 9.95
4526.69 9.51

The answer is 1.71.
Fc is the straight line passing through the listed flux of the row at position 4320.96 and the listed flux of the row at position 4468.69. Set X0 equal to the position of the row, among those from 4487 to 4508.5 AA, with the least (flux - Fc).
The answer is 4490.35 AA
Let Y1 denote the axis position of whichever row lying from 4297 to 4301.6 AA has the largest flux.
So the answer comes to 4297.15 AA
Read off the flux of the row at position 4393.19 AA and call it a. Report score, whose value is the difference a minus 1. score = 7.8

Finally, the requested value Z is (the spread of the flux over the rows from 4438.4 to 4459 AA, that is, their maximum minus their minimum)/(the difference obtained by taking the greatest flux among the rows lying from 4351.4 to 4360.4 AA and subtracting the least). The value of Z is 1.2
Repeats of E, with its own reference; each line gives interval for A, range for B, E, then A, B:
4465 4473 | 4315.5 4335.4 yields 0.81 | 0.4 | 1.6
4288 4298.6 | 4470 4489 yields 0.37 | 0.5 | 0.3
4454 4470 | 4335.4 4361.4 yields 1.43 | 1.5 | 1.4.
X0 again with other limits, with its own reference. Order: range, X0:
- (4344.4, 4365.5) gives 4351.92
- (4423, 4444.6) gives 4426.70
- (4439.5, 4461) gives 4457.39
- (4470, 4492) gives 4470.75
